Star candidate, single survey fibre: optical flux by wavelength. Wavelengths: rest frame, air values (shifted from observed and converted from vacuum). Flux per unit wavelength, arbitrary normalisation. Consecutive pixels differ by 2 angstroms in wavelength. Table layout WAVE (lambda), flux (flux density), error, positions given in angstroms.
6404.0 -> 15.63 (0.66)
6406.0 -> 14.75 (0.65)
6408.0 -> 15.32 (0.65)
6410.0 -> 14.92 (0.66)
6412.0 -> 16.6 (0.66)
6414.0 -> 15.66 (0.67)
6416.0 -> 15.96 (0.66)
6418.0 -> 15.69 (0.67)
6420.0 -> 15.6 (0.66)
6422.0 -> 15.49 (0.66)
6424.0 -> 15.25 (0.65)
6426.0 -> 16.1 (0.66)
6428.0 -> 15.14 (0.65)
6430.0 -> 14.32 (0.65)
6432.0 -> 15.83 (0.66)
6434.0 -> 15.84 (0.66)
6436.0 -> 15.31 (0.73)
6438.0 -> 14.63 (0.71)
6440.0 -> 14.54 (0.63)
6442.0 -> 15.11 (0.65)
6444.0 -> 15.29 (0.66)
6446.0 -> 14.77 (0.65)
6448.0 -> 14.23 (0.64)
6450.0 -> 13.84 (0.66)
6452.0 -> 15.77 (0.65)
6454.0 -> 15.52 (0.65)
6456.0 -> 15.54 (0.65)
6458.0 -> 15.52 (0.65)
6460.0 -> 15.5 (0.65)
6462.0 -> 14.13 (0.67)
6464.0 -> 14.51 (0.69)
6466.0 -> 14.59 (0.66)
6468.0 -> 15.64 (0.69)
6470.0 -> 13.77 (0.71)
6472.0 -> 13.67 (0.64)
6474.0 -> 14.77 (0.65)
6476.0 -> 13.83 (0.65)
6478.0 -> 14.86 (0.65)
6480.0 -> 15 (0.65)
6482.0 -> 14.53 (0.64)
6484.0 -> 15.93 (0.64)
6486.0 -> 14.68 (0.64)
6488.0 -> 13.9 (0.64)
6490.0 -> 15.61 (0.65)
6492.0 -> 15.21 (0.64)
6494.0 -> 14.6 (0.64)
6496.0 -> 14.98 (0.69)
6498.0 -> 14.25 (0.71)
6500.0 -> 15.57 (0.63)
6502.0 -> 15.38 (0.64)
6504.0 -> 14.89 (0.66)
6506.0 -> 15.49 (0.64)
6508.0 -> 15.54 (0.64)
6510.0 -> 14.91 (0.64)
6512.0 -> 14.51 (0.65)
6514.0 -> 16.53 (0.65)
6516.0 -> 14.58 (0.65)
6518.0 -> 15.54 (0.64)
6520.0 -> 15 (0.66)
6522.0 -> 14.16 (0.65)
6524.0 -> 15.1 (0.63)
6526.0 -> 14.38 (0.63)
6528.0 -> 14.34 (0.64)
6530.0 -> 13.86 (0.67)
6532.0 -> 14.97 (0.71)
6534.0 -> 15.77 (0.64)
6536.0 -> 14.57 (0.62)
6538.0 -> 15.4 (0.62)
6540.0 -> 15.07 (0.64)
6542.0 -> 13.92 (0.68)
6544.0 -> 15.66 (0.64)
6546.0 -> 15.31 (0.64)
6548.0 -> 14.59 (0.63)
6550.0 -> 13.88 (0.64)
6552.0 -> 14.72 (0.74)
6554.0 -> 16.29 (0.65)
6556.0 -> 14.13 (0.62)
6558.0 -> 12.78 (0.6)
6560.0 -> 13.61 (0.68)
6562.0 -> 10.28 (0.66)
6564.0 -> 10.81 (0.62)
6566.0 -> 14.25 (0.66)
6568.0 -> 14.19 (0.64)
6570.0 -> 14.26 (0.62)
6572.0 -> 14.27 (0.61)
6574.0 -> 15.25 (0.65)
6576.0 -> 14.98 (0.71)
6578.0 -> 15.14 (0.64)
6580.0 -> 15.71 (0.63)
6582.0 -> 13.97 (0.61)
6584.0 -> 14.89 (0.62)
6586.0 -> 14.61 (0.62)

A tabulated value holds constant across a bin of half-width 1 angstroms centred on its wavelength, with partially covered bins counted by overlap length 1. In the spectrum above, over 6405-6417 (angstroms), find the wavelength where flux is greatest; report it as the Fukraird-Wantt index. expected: 6412.0 angstroms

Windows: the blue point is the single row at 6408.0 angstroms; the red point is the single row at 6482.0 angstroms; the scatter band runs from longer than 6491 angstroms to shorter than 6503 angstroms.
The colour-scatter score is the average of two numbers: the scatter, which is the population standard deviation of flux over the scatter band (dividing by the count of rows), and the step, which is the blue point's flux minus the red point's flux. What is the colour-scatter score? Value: 0.62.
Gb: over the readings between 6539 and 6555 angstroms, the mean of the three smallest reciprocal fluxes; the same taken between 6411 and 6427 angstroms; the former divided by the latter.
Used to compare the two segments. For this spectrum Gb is 1.03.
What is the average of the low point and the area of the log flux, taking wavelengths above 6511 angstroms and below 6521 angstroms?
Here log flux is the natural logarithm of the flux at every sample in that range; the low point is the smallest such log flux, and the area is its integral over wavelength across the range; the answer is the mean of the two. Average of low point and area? 14.9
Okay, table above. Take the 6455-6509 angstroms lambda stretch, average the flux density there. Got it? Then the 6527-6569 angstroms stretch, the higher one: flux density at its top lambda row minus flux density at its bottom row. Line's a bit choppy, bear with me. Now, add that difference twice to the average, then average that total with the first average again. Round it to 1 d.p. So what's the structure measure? 14.7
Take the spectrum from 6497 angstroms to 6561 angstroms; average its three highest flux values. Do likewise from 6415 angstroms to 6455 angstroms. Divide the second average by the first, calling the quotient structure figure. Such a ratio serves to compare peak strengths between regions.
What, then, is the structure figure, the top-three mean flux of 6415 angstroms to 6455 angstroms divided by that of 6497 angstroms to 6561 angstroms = 0.99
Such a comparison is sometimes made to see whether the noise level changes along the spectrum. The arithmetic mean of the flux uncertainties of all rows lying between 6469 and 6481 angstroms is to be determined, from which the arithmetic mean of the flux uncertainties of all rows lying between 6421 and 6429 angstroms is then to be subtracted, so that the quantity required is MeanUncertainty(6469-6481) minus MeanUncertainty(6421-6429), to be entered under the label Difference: 0.003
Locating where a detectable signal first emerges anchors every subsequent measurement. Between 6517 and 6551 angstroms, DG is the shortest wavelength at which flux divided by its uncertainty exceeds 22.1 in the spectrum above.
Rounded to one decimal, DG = 6518.0 angstroms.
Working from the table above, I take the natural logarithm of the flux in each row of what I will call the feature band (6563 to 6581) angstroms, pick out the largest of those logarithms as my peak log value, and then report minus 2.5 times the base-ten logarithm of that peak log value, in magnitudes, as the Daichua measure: -1.100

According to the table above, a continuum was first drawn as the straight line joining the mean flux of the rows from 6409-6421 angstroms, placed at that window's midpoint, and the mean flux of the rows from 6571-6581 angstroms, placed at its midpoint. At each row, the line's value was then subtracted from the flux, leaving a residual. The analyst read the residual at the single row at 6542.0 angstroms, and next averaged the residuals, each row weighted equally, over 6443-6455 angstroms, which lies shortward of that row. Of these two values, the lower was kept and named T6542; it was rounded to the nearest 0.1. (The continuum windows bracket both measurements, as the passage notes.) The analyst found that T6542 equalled -1.3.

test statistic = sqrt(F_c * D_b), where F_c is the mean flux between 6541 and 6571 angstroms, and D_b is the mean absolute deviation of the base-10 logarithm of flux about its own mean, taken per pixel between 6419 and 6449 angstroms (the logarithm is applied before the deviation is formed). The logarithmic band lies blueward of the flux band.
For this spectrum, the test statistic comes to 0.43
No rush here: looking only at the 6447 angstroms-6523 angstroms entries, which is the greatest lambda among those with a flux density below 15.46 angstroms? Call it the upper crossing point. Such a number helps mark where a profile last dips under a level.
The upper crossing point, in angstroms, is 6522.0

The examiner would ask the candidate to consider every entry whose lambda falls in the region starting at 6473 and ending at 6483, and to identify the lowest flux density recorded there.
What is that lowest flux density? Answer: 13.83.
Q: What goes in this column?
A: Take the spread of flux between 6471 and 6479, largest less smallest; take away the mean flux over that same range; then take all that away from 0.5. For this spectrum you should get 13.6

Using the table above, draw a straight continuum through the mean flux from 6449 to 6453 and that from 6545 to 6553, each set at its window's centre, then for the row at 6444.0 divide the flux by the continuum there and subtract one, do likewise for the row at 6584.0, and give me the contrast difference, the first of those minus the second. 0.009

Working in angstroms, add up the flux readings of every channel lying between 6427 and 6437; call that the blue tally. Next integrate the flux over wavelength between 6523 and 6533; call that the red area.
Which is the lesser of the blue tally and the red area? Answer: 76.4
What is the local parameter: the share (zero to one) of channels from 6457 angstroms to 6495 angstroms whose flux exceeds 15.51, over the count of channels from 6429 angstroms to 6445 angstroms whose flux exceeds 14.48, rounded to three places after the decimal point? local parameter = 0.030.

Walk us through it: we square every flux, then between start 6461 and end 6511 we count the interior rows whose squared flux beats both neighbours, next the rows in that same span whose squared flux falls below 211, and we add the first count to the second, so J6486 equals 15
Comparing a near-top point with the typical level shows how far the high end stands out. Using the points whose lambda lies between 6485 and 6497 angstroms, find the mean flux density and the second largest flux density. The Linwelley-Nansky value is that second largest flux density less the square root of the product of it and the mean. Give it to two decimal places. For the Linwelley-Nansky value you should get 0.19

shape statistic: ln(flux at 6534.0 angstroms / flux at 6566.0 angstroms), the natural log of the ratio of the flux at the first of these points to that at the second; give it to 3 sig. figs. 0.101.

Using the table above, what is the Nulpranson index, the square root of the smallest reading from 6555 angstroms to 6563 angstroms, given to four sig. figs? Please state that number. 3.206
